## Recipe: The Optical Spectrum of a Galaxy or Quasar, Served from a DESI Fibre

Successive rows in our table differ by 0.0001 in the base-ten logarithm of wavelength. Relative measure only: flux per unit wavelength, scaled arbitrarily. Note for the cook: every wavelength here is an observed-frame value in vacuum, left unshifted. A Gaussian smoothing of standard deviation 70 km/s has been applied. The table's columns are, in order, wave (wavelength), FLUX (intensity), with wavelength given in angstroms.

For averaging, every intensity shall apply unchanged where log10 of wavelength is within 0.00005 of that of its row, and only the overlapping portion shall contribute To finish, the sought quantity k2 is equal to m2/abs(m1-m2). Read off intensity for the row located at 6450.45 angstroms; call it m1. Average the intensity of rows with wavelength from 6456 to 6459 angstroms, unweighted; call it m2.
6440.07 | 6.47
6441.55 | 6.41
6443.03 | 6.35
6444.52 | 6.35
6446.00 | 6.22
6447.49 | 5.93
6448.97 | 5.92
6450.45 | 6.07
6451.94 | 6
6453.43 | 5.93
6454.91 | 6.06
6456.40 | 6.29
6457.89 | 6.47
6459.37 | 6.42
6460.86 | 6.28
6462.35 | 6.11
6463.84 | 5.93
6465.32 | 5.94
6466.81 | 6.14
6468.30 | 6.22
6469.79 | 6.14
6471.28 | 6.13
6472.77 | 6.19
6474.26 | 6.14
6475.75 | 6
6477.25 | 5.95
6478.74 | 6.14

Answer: 21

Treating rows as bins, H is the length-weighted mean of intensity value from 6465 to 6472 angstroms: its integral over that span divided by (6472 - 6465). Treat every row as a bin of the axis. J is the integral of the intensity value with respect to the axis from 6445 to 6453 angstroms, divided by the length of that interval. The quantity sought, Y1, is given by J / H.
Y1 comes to 0.99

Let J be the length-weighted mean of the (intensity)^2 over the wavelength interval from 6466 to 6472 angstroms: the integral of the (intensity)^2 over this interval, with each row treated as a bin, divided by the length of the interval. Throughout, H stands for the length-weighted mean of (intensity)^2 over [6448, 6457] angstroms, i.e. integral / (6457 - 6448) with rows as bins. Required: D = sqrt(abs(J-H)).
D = 1.2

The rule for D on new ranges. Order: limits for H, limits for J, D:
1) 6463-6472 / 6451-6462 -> 1.2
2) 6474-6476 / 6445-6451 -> 0.5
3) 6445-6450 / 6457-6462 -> 2.0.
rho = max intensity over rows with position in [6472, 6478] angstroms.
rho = 6.19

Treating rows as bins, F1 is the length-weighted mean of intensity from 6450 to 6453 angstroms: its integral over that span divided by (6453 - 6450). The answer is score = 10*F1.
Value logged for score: 60.0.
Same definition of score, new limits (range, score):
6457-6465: 62.3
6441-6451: 61.8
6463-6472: 60.9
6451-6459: 61.6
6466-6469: 61.7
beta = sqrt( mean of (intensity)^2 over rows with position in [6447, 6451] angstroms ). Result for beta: 5.97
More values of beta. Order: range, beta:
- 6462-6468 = 6.03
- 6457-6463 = 6.32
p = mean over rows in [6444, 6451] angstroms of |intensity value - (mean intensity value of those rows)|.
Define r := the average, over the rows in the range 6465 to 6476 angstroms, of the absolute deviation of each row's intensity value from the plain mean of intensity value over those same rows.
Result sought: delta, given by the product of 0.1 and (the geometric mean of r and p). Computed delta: 0.0103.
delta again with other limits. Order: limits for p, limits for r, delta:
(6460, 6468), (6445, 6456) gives 0.0099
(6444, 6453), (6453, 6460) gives 0.0161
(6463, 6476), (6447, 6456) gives 0.0073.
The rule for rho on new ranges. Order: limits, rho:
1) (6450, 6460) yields 6.47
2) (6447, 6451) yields 6.07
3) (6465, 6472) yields 6.22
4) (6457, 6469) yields 6.47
